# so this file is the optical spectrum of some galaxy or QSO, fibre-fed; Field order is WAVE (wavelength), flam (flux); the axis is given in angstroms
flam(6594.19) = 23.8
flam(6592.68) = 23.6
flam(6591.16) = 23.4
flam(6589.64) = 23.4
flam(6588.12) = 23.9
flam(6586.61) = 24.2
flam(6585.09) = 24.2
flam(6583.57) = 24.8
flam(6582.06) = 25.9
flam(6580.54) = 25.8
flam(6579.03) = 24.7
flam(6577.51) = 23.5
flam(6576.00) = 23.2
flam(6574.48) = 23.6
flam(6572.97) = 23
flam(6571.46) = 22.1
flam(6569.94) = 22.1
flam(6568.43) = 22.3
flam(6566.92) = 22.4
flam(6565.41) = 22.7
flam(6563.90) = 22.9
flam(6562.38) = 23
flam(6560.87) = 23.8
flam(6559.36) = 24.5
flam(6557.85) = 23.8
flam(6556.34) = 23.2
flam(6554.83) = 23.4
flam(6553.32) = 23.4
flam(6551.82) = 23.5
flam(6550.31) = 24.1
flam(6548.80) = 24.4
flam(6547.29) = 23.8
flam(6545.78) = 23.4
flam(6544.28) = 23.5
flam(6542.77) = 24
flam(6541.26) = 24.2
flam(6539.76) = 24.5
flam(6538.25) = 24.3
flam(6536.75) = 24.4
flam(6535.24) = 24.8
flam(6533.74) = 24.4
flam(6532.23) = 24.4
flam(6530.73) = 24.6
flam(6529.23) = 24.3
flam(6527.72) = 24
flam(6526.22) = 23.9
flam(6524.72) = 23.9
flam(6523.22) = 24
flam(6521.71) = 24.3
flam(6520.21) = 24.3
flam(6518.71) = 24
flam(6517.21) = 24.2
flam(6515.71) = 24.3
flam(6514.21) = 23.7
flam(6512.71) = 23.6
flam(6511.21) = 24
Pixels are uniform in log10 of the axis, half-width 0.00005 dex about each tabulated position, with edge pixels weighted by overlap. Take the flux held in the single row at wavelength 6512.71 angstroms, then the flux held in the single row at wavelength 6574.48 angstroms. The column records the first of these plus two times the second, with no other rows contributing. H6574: 70.8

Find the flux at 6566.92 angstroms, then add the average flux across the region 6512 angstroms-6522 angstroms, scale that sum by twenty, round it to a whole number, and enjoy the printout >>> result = 929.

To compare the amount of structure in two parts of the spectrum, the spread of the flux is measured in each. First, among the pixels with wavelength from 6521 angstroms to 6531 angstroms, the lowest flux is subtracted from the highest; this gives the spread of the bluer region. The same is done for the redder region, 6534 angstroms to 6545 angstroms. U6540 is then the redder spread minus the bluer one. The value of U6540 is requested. 0.6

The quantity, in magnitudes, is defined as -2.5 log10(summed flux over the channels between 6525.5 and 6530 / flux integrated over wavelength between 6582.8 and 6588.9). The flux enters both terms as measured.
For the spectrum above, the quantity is 0.8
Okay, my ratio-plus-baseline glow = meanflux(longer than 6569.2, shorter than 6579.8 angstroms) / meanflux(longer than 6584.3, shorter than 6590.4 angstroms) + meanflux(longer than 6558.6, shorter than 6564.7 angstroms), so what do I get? 24.5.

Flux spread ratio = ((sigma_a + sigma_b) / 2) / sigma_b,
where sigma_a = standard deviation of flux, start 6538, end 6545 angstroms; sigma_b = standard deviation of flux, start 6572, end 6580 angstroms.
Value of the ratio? 0.79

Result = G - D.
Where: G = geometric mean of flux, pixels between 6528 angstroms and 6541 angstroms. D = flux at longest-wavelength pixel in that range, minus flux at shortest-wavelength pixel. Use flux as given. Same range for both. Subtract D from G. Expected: 24.3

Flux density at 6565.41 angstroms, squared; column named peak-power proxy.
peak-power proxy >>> 515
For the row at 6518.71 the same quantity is 576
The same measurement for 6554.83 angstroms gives 548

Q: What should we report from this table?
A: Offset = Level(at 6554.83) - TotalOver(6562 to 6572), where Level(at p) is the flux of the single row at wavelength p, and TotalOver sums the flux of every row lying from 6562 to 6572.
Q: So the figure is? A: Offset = -134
